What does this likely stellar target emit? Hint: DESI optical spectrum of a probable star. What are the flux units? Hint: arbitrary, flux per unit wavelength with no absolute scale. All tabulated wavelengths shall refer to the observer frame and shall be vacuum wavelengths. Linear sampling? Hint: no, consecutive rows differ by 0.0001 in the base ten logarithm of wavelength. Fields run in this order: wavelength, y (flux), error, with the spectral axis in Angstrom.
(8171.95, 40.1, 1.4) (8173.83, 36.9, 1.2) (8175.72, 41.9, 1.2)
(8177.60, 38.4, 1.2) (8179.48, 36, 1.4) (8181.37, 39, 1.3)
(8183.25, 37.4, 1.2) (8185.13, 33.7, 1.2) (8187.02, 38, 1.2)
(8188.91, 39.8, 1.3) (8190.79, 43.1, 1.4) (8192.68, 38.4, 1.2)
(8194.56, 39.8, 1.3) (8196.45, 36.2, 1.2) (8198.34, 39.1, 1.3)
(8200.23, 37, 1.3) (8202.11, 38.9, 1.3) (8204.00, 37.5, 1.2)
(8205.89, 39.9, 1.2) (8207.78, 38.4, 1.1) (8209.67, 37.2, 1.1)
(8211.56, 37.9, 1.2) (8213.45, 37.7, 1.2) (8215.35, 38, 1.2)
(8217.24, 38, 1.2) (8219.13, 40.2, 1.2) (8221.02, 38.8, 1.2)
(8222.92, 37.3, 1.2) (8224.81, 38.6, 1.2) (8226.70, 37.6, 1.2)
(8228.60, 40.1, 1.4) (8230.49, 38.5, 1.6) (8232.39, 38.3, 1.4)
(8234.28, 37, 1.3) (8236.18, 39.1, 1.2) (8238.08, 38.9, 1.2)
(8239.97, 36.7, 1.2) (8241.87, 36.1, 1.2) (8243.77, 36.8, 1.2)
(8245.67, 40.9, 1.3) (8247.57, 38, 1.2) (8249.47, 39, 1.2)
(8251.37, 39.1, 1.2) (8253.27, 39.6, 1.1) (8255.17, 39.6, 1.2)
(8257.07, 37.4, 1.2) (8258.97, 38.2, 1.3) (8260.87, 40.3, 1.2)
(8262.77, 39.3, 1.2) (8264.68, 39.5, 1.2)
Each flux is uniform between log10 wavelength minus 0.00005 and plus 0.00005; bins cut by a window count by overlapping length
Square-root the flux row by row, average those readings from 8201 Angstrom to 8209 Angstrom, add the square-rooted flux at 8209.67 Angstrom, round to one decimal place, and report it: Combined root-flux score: 12.3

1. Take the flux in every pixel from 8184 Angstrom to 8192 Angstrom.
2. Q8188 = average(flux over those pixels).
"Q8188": 38.6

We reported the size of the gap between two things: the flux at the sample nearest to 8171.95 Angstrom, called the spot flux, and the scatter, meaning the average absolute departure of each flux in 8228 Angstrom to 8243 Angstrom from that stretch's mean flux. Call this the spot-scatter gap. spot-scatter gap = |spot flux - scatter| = 39.0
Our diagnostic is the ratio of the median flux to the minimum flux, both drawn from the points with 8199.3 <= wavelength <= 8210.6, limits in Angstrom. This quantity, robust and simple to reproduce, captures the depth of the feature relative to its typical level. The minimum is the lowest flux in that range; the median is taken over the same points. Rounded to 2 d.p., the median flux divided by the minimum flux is 1.03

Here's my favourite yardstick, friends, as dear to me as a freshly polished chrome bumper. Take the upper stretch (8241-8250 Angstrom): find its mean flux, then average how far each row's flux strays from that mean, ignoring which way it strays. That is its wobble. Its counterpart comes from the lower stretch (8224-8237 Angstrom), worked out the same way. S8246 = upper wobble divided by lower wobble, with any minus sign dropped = 2.0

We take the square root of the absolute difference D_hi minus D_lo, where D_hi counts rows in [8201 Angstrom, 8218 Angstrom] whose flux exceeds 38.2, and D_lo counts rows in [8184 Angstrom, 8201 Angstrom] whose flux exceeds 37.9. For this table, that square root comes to 1.7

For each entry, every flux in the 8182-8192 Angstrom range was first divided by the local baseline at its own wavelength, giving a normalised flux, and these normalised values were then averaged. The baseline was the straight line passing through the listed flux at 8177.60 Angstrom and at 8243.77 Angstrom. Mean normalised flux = 1.01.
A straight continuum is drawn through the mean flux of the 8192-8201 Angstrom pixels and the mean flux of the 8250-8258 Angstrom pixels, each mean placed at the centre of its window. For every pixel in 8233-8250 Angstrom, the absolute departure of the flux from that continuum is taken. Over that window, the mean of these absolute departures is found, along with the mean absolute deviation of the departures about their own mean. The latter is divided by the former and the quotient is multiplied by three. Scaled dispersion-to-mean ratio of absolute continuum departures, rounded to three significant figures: 1.86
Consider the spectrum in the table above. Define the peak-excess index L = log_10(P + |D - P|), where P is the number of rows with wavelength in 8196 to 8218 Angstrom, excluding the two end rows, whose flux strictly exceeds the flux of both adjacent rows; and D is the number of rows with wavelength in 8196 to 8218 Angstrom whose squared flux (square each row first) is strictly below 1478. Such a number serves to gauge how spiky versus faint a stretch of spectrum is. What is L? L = 0.95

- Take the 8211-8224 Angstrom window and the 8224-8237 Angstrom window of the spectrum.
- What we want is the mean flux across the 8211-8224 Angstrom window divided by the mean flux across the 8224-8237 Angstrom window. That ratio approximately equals 1.00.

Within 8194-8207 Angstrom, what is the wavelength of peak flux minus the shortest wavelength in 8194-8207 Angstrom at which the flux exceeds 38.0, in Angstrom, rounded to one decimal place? 11.3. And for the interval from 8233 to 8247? 9.5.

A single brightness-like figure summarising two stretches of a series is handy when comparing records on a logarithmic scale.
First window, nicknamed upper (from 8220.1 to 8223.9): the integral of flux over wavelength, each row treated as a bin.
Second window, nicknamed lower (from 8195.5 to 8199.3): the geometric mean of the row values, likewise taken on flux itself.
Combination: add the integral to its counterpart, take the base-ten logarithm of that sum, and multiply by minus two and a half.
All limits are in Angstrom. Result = -5.65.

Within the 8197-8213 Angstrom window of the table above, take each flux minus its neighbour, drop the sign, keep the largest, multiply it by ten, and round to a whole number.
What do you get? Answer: 24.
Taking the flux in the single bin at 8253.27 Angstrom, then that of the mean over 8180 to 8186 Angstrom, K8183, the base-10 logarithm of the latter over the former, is -0.033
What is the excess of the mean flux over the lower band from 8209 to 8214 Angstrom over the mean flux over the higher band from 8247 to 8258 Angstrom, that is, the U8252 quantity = -1.2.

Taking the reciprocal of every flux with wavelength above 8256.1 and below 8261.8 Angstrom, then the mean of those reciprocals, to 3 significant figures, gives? 0.0259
